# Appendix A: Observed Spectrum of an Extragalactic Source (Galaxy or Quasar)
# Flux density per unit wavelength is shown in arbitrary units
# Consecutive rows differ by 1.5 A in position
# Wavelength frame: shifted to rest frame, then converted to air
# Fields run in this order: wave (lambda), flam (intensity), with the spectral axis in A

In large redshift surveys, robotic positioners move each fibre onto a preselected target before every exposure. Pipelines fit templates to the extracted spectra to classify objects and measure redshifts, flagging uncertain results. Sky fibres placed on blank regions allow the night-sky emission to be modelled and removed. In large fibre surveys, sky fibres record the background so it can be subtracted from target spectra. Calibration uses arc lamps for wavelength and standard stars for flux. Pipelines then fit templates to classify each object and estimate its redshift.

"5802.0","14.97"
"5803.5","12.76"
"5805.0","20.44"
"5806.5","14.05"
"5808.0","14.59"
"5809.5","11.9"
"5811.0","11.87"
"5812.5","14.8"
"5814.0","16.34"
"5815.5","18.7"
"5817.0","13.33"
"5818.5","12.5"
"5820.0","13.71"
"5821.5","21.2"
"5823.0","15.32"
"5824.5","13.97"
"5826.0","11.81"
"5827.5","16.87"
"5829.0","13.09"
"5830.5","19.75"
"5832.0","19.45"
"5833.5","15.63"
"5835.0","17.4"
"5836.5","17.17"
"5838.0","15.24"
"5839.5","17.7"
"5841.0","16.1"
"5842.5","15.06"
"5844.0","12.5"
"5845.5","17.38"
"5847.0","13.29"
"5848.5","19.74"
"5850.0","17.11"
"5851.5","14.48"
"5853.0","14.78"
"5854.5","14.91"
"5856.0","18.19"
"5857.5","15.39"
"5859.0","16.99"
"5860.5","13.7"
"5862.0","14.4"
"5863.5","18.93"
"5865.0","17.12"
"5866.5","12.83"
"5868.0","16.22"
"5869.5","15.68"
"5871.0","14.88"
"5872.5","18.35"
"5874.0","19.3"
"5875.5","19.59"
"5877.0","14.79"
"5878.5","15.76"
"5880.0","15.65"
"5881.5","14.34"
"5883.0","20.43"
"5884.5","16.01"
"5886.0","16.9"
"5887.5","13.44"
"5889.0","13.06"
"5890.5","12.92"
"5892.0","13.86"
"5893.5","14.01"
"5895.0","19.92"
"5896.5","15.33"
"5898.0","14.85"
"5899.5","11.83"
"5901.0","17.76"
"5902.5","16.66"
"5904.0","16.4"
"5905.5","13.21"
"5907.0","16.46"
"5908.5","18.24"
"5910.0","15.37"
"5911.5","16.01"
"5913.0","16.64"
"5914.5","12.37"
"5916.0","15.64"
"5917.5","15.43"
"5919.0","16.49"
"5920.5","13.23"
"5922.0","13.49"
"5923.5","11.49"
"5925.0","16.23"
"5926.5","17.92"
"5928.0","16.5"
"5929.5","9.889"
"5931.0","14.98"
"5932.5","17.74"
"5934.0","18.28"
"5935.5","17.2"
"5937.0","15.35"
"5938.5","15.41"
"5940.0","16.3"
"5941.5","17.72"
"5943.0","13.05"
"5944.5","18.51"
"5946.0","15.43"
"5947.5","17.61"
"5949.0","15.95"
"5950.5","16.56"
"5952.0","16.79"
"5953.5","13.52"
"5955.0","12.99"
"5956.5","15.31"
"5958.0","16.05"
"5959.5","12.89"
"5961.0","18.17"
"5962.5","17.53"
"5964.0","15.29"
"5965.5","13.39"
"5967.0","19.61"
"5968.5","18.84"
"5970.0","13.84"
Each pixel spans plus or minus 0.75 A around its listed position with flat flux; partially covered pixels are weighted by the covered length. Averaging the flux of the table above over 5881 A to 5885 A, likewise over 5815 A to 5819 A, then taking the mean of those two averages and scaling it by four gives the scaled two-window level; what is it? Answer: 64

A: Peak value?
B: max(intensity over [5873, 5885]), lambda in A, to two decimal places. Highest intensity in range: 20.43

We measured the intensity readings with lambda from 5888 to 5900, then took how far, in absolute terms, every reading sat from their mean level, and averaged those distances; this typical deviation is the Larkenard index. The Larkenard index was 1.7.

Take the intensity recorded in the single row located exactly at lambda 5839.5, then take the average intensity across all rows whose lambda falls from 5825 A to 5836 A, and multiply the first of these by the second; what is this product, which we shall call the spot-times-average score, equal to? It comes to 288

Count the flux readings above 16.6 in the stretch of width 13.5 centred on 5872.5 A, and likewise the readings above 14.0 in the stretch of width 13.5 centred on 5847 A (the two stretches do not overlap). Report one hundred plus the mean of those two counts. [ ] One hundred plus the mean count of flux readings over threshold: 105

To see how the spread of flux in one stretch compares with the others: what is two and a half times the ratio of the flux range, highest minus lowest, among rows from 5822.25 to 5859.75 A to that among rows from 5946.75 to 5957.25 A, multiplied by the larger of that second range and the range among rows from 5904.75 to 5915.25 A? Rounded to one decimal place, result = 25.2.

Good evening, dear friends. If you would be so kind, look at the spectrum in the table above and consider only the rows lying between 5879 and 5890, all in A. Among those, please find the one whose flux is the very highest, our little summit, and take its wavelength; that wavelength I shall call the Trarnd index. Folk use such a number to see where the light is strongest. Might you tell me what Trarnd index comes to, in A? 5883.0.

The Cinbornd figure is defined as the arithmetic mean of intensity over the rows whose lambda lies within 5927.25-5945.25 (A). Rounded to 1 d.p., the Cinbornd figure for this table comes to 15.9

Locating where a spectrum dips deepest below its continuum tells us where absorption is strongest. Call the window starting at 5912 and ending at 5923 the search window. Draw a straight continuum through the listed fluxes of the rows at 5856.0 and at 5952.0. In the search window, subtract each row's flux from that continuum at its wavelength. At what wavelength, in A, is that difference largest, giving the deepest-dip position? 5914.5 A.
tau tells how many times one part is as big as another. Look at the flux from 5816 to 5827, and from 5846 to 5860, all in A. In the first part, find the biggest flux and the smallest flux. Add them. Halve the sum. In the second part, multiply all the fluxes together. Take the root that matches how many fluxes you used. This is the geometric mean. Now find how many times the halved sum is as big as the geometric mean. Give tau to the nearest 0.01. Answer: 1.03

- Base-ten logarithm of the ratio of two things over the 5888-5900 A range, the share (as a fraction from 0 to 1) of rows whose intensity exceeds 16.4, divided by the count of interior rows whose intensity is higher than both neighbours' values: -0.90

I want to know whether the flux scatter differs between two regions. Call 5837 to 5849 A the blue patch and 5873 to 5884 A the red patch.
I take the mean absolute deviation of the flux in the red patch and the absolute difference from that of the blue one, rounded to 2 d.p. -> 0.42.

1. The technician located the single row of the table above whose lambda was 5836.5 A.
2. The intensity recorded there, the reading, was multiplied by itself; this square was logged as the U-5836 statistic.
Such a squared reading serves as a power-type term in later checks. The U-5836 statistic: 295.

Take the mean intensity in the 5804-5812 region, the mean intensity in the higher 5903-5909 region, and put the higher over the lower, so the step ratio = 1.10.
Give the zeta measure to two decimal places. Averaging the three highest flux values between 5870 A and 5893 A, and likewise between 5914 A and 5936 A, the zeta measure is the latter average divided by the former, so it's 0.91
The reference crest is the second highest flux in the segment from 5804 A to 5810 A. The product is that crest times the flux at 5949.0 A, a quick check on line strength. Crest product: 233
